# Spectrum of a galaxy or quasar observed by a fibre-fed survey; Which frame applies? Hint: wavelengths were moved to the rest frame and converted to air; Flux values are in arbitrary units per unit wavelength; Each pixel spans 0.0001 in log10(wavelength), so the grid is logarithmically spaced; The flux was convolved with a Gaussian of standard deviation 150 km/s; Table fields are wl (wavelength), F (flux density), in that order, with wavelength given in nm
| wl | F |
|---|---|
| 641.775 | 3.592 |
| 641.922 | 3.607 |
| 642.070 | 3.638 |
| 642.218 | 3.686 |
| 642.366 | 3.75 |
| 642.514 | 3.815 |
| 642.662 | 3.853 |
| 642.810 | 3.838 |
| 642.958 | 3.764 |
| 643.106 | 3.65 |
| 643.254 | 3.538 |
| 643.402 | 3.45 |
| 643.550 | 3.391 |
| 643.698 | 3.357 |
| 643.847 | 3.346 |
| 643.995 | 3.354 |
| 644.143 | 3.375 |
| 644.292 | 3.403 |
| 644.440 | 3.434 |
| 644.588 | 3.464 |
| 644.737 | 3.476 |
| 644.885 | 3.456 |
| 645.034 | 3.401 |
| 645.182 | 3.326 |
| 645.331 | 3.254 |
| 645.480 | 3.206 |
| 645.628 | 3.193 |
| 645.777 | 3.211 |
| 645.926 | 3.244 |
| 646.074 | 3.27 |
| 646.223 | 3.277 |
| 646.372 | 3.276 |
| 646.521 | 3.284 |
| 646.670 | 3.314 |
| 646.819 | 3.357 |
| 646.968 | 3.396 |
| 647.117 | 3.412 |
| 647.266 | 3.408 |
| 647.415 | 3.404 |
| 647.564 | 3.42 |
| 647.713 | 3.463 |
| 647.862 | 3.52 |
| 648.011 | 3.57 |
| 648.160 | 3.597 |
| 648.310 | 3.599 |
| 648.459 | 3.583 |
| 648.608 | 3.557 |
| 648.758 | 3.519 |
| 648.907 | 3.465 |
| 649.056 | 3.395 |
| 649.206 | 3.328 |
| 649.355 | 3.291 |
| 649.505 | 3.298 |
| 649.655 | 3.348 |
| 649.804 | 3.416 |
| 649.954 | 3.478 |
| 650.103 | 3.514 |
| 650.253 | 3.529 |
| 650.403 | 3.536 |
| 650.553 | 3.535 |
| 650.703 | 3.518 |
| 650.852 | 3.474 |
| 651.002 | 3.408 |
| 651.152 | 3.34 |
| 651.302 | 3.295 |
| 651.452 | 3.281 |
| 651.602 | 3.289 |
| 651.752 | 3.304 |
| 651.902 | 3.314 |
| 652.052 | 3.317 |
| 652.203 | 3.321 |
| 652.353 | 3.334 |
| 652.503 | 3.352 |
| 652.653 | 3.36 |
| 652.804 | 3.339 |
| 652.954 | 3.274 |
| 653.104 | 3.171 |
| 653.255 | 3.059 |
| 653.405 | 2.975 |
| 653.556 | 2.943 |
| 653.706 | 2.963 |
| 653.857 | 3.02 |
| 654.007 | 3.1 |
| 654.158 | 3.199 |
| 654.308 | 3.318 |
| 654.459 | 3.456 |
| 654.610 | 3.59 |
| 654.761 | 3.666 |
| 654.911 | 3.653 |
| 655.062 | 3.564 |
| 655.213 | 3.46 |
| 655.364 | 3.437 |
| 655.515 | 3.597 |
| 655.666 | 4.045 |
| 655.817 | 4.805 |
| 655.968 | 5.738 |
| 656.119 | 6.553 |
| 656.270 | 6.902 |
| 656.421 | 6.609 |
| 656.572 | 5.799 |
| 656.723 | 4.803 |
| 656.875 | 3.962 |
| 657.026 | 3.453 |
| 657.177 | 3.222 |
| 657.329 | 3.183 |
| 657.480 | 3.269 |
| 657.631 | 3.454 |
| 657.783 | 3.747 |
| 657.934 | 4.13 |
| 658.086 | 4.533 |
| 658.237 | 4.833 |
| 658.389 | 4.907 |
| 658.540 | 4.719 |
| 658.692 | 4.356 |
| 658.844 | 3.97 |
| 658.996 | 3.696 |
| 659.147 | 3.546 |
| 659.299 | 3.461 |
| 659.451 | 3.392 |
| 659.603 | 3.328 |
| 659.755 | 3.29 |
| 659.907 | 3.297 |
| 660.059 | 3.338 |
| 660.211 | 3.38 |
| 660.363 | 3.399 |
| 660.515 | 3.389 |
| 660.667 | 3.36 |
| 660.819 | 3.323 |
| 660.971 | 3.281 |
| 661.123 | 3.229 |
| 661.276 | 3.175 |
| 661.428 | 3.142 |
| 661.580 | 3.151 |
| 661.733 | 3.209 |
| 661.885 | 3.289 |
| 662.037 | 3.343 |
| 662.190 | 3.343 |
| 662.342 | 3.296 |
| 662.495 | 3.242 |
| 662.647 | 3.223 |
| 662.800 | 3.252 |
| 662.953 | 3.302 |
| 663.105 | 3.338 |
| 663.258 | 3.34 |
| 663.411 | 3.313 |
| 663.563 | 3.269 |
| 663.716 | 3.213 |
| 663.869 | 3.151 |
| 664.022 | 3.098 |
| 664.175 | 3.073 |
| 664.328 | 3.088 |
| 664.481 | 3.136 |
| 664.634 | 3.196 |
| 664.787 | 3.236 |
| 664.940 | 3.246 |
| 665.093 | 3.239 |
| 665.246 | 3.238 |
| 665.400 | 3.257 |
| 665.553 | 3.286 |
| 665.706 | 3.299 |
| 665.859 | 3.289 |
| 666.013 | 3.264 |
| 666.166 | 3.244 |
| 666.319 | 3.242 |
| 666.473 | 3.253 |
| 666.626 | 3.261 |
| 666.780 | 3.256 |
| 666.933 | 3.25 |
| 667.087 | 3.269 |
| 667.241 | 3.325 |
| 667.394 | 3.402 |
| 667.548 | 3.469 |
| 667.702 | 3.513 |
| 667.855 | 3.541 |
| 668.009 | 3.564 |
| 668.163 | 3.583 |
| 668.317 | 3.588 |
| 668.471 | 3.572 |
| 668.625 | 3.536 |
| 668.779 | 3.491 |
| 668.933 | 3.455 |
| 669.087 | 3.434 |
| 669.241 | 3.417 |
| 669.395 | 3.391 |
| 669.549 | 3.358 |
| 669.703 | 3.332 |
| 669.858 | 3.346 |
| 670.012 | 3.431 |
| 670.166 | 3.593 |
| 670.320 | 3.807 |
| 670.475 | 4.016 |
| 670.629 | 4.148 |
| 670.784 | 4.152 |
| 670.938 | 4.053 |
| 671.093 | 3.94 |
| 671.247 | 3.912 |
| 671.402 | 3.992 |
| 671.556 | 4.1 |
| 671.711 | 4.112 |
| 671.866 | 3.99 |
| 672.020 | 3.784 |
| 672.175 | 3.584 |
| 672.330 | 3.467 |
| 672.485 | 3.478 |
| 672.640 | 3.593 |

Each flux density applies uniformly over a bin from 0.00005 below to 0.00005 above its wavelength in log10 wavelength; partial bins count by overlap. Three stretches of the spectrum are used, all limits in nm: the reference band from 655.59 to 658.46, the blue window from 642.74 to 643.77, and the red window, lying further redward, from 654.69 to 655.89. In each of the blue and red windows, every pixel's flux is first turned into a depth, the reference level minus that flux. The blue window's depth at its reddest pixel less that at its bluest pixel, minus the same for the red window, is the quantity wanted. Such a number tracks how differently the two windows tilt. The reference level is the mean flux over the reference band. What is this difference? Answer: 1.62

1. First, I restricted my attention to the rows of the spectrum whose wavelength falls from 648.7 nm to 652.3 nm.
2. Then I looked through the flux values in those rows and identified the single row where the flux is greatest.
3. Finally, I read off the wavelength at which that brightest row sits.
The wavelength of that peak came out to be 650.403 nm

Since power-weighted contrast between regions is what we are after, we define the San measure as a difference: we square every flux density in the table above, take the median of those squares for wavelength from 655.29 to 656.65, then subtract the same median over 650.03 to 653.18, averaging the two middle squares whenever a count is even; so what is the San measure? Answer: 21.8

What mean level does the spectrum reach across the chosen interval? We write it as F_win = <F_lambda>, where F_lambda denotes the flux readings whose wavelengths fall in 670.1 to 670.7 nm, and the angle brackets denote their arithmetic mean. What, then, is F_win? 3.89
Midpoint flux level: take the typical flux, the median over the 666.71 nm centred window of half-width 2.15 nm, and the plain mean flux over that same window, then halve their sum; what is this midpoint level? 3.32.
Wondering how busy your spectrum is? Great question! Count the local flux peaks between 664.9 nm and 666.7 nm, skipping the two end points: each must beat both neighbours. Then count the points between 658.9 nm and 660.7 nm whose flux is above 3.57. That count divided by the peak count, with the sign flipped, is -1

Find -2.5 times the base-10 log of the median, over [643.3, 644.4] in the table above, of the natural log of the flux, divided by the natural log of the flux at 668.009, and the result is 0.048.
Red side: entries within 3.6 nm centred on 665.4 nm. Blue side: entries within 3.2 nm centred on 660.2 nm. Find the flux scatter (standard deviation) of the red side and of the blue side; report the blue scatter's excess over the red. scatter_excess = 0.22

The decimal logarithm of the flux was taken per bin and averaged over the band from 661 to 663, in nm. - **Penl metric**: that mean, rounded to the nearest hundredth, 0.51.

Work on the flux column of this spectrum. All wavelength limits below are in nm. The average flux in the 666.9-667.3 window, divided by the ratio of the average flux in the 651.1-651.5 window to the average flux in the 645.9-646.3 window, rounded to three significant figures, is 3.24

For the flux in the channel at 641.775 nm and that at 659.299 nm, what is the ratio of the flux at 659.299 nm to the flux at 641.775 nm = 0.96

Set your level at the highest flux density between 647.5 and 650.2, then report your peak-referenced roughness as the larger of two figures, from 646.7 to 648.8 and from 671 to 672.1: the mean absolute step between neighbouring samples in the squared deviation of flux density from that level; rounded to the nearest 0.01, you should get 0.07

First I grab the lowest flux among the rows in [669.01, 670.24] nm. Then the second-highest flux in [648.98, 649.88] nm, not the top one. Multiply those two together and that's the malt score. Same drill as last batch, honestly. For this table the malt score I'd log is 11.3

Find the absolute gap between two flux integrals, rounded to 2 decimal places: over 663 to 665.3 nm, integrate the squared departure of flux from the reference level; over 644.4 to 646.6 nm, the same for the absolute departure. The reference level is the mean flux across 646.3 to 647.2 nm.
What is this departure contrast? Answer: 0.15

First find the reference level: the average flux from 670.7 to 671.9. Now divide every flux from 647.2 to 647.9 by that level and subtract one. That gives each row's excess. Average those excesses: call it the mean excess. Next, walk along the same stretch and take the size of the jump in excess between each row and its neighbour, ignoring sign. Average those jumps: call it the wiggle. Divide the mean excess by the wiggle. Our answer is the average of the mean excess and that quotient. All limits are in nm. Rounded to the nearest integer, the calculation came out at -10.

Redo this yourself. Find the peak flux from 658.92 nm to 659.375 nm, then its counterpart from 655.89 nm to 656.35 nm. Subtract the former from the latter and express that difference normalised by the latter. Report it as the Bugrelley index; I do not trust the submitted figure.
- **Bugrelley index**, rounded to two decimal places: 0.46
